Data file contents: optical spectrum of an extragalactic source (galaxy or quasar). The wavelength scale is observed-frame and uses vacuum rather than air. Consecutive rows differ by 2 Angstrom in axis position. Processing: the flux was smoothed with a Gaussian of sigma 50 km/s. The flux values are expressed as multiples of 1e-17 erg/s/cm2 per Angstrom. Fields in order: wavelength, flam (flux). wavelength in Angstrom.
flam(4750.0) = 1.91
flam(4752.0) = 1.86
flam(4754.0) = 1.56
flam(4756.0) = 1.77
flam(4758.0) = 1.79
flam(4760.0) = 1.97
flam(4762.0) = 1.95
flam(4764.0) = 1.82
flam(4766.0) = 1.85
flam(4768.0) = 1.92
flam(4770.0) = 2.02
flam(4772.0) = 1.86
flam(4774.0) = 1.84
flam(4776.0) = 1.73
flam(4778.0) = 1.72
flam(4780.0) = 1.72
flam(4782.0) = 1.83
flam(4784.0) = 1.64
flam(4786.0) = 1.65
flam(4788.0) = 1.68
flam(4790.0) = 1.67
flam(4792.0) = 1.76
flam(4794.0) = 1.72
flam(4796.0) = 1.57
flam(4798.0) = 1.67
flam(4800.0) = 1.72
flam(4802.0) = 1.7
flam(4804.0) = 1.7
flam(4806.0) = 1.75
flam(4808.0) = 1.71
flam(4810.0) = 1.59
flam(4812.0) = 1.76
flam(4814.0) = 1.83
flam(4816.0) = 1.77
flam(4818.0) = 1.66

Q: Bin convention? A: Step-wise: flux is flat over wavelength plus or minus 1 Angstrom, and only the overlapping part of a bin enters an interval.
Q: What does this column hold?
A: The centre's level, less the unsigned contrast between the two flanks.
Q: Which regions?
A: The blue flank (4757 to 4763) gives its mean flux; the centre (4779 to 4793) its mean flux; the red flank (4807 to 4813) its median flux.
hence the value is 1.51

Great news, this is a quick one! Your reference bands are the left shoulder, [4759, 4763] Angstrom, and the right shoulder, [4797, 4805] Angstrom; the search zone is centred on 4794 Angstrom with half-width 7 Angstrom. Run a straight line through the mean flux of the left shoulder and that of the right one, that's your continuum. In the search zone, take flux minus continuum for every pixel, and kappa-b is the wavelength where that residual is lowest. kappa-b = 4796.0 Angstrom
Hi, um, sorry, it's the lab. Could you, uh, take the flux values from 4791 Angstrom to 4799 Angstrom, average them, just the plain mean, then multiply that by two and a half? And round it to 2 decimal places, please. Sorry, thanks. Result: 4.20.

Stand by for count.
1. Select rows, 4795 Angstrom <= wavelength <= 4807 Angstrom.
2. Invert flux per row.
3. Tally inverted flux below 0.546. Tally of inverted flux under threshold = 0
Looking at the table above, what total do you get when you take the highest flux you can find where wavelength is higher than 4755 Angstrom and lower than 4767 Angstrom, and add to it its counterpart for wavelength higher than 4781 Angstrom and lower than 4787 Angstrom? 3.80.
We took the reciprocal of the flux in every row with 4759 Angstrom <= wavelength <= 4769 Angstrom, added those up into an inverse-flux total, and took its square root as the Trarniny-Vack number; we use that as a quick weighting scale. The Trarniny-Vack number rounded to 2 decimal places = 1.62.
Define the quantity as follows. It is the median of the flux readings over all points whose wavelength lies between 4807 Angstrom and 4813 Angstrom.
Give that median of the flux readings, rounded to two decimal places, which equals 1.71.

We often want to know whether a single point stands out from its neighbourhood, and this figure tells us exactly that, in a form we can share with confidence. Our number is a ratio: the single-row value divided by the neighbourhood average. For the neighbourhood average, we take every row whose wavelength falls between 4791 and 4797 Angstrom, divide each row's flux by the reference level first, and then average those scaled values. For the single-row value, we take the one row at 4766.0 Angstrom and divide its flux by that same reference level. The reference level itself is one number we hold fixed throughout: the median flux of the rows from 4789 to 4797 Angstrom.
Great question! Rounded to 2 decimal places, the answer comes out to 1.10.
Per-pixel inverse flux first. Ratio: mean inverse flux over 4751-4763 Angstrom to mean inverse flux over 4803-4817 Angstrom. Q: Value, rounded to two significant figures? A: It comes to 0.96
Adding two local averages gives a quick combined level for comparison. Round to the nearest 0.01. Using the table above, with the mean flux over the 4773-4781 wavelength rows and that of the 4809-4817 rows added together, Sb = 3.49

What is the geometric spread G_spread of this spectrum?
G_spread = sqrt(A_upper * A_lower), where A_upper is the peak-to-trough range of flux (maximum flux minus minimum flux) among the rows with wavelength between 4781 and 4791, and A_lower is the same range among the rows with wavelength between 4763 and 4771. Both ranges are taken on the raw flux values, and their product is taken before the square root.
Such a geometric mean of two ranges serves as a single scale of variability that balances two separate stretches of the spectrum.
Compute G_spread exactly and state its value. 0.19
